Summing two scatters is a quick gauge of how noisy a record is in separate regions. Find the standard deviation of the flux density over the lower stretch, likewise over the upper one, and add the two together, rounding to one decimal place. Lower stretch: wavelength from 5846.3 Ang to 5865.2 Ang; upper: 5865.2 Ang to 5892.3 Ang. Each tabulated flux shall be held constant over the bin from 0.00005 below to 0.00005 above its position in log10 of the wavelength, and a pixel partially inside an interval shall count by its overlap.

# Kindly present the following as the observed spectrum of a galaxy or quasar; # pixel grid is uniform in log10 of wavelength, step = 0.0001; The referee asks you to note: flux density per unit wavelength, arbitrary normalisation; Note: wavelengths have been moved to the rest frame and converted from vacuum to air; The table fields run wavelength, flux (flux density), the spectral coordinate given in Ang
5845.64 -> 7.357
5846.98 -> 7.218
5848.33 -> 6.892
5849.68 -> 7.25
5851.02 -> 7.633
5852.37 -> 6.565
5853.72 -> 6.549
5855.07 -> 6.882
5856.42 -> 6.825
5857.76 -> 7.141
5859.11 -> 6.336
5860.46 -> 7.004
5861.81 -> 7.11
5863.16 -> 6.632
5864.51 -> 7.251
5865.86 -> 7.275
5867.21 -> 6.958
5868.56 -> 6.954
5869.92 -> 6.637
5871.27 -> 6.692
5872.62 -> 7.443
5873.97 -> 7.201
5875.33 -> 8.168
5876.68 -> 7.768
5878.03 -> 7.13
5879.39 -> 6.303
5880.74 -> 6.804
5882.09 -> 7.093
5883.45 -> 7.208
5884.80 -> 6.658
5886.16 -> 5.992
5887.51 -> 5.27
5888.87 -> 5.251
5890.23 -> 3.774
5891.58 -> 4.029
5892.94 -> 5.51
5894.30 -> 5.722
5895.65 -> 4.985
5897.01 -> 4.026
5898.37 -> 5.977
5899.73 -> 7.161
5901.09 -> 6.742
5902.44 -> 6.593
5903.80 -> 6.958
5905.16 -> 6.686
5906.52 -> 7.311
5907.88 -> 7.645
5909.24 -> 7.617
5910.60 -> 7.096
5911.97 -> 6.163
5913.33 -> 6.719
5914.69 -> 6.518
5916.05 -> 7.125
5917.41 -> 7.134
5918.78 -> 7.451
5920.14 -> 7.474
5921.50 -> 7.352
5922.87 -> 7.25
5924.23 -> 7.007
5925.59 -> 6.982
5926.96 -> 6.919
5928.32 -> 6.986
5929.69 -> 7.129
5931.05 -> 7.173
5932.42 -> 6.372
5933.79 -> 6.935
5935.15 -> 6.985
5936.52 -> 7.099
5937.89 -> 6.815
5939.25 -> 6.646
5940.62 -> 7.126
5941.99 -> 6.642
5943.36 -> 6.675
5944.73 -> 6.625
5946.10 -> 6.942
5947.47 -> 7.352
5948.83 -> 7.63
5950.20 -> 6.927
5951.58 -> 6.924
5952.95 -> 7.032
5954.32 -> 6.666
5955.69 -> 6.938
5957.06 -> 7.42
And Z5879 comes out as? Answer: 1.5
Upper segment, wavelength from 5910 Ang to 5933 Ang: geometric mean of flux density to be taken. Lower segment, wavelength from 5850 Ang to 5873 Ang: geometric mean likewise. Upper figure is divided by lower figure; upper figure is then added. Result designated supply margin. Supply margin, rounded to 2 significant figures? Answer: 8.0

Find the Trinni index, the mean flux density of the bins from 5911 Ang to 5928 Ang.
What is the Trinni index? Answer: 7.01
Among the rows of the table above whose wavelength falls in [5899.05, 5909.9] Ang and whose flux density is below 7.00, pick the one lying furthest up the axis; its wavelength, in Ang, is 5905.16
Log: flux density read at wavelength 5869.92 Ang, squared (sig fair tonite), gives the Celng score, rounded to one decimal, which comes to 44.0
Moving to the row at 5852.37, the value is 43.1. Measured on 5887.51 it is 27.8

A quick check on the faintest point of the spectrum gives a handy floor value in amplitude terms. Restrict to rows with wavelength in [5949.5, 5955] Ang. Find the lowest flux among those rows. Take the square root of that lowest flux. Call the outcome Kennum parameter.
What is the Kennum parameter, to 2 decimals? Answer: 2.58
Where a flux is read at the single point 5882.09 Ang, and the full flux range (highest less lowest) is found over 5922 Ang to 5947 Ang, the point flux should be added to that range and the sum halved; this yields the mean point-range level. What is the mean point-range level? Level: 4.0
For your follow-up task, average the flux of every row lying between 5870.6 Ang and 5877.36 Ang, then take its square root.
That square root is 2.73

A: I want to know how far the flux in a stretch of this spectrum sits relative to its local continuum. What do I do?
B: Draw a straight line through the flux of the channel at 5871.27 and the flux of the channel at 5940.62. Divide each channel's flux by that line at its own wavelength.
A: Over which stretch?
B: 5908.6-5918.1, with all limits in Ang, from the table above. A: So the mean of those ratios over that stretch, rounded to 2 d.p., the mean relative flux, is 0.99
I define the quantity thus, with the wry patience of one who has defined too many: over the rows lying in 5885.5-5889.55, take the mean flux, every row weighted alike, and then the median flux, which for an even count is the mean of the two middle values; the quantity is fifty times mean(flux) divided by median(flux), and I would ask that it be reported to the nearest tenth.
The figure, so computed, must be 52.2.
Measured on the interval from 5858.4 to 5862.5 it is 48.7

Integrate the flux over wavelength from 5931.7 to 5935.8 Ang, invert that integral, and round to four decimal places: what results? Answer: 0.0361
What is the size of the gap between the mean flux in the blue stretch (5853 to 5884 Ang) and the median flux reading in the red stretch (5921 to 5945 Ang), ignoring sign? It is 0.03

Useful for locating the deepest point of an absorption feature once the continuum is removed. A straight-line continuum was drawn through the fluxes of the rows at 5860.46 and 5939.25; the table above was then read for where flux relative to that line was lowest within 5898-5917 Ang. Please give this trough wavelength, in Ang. 5898.37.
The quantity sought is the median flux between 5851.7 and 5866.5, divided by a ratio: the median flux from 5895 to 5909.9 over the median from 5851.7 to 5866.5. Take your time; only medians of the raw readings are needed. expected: 7.0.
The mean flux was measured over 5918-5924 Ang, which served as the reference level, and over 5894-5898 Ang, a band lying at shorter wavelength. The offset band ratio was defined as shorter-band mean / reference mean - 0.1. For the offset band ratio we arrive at 0.57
